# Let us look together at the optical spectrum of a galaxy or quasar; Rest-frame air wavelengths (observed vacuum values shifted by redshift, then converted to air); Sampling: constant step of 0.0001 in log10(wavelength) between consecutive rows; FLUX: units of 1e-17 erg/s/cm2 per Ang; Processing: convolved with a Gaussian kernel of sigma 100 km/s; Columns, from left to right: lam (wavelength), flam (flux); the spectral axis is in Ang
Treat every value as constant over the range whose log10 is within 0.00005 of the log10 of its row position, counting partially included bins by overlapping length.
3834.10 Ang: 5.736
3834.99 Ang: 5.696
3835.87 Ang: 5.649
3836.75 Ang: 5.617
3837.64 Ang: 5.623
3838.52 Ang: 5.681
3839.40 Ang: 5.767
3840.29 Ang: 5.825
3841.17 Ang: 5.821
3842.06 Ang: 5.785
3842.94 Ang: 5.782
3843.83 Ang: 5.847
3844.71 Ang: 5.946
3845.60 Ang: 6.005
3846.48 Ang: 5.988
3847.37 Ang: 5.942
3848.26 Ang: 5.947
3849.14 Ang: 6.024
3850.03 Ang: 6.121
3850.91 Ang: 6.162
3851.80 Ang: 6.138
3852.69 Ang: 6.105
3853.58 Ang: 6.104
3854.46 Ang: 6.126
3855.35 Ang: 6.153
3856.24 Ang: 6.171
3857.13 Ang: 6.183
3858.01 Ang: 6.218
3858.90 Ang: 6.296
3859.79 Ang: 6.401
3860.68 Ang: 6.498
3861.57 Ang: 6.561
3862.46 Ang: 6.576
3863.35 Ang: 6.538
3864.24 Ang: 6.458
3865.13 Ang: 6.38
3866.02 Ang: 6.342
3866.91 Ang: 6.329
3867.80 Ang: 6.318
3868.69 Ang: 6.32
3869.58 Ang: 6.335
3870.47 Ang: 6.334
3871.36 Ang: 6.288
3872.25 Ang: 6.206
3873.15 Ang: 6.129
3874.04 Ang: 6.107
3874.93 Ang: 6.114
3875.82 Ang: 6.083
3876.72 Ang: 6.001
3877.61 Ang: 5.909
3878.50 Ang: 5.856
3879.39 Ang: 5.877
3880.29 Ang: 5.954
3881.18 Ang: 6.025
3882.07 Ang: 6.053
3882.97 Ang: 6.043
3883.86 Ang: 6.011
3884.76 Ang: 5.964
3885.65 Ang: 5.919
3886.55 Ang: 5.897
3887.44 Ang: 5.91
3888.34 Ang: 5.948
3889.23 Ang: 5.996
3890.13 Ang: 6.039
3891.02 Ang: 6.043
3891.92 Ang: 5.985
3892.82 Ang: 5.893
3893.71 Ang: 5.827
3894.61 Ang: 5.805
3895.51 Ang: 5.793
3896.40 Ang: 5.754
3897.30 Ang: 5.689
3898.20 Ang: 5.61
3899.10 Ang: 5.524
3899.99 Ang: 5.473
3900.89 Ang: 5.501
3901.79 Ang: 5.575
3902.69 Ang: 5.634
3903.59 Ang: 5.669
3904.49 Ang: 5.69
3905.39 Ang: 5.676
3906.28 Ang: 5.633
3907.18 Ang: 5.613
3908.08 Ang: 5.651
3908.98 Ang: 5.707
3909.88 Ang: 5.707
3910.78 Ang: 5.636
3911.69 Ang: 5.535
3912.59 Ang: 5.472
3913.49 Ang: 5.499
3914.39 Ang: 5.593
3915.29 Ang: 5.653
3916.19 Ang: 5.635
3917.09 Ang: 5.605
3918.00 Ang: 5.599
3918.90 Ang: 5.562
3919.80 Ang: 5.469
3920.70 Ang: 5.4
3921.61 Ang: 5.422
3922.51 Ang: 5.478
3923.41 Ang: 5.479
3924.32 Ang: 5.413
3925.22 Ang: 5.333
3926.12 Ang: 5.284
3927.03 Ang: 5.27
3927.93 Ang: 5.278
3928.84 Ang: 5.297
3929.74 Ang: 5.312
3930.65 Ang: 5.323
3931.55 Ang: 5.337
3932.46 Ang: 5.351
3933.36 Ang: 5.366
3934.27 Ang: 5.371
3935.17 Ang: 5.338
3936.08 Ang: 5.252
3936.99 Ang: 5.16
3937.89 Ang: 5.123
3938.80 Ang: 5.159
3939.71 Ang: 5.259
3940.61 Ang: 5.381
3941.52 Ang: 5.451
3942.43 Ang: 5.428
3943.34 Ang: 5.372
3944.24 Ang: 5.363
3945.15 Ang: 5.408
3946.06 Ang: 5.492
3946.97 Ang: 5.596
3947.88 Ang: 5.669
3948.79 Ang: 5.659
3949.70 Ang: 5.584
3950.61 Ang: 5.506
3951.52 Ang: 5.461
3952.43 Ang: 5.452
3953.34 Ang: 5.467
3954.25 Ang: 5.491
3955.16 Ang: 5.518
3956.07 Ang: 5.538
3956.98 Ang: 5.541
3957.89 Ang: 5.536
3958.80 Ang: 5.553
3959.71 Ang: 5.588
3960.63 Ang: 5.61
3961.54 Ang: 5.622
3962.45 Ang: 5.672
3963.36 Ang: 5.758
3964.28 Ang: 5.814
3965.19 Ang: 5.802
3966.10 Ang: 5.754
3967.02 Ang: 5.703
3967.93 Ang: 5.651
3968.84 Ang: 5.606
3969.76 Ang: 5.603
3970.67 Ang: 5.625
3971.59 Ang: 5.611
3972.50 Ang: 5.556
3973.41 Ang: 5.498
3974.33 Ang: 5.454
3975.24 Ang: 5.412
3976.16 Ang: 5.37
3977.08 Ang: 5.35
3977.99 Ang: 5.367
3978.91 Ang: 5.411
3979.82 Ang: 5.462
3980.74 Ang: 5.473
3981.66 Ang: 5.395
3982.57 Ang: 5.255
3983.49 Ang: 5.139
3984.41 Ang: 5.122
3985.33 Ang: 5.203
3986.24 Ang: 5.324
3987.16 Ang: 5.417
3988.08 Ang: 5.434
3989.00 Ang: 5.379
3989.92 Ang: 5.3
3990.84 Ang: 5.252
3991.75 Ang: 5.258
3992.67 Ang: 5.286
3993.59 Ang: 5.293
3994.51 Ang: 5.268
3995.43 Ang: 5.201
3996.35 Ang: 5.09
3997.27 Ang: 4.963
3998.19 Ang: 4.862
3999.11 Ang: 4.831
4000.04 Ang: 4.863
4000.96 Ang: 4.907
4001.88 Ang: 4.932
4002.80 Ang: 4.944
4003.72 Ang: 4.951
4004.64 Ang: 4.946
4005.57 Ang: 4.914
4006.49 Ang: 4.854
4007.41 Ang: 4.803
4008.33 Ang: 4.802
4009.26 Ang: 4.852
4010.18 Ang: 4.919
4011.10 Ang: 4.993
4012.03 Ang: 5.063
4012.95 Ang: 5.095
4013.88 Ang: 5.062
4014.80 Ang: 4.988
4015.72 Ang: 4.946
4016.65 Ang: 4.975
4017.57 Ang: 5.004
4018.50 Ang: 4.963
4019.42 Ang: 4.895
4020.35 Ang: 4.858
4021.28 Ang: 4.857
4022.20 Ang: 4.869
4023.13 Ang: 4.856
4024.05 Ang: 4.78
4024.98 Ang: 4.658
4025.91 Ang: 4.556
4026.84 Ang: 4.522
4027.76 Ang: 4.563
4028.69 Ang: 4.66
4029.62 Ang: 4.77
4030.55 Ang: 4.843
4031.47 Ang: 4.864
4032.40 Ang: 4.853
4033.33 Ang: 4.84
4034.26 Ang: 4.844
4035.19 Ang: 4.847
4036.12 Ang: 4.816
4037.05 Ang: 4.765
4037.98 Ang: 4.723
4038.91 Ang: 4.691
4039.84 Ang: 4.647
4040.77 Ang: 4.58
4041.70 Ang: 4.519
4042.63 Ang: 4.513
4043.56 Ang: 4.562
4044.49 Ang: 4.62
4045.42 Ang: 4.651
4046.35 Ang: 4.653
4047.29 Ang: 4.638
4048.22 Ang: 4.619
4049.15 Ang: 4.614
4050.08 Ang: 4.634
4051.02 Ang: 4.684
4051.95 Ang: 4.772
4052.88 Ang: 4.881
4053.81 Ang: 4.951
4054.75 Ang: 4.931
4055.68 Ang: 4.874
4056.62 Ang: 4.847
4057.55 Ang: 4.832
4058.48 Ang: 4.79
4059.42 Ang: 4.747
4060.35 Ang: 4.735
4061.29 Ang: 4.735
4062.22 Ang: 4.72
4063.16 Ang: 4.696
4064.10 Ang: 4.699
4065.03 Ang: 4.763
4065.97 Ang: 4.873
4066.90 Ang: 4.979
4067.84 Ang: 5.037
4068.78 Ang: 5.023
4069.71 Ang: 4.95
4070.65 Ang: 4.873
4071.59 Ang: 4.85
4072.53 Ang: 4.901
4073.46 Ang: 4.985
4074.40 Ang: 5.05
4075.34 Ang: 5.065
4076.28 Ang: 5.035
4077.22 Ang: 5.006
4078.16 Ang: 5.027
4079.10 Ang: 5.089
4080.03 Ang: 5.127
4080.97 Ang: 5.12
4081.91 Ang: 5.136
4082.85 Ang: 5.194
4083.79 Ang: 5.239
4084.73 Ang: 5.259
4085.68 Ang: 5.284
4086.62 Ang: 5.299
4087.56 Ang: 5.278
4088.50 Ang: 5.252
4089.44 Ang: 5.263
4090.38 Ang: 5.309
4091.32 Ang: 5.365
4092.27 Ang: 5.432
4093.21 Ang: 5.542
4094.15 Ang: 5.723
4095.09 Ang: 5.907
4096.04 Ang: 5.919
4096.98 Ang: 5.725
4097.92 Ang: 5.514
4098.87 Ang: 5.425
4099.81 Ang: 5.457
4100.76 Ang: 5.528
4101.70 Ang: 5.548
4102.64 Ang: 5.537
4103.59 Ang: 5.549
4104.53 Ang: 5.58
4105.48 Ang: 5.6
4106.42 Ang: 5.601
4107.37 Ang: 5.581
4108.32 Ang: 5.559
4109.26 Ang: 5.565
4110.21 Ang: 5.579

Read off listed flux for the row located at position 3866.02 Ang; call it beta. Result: 6.342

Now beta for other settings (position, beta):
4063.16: 4.696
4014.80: 4.988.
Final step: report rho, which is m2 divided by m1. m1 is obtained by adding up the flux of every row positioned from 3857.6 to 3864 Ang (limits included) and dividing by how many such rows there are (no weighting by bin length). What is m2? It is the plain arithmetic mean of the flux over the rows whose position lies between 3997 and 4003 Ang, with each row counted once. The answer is 0.76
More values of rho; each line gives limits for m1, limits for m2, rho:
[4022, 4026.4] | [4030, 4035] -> 1.02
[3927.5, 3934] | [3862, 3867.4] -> 1.21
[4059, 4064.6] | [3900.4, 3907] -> 1.19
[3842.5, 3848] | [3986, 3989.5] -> 0.91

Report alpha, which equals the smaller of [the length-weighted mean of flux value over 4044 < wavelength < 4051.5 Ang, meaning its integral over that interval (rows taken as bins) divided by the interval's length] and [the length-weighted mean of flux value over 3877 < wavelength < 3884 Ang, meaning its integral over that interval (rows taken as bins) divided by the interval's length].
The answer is 4.6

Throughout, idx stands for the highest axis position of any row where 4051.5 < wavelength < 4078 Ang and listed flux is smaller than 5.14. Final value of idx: 4077.22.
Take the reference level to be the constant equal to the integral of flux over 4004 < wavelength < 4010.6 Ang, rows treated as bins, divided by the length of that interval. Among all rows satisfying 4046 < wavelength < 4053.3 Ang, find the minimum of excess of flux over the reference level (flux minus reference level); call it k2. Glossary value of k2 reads -0.3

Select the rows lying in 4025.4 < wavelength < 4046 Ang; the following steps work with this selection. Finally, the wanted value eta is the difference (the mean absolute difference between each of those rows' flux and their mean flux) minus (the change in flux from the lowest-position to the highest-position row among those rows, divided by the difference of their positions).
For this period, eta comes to 0.11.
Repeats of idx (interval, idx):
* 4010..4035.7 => 4035.19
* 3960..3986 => 3984.41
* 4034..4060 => 4059.42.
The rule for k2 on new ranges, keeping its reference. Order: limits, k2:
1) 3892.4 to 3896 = 0.9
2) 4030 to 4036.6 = -0.1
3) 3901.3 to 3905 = 0.7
